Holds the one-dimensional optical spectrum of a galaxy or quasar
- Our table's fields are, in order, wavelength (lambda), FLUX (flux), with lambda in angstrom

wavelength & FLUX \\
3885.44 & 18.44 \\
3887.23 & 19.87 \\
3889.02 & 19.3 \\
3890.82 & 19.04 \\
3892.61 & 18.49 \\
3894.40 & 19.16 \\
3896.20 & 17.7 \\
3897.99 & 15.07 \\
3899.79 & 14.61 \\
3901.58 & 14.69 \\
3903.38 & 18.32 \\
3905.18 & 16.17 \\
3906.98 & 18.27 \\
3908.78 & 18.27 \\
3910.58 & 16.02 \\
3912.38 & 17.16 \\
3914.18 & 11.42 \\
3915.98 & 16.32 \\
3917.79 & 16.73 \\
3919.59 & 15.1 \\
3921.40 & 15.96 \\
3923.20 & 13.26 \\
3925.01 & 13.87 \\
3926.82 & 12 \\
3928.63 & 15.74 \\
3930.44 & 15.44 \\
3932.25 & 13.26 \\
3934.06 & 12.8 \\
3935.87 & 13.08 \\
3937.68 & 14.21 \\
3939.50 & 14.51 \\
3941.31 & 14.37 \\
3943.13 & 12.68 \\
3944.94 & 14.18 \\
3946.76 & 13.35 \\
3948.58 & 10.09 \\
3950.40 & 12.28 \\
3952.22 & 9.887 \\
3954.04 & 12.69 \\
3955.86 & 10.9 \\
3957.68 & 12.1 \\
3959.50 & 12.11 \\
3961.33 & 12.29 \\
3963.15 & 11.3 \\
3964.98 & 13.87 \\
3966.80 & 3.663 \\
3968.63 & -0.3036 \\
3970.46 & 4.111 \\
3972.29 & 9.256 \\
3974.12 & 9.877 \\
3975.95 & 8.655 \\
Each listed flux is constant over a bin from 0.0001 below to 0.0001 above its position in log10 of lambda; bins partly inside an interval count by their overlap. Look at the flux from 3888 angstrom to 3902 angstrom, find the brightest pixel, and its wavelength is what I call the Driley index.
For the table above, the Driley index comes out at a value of 3889.02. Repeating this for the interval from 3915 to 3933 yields 3917.79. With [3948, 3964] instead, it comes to 3954.04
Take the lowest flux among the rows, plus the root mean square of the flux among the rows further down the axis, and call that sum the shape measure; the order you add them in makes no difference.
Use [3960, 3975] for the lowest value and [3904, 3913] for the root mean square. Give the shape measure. 16.9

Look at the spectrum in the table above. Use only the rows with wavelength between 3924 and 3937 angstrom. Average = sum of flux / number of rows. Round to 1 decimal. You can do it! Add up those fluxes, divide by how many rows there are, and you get 13.7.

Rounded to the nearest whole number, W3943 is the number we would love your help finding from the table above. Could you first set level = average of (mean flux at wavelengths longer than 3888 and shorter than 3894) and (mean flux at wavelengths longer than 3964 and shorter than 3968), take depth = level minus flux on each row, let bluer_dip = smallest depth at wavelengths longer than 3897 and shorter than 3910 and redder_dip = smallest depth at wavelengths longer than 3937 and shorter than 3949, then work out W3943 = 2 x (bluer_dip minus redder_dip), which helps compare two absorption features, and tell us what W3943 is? -8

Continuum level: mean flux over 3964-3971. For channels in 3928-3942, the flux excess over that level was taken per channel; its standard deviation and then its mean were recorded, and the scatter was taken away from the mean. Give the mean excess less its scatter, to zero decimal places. 8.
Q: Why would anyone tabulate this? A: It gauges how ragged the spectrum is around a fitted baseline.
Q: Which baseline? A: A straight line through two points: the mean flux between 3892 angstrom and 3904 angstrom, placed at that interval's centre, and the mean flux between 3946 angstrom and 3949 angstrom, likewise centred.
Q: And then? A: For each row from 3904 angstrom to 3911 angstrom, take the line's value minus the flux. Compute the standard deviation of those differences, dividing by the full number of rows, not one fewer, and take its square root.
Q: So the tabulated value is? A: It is 1.0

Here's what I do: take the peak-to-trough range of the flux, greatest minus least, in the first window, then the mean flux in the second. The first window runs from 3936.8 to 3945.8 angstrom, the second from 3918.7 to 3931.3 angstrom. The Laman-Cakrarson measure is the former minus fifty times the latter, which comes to -722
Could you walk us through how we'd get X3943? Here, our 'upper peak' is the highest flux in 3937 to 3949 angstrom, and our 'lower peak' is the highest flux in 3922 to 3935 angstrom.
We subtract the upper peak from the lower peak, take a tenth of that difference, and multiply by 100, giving 12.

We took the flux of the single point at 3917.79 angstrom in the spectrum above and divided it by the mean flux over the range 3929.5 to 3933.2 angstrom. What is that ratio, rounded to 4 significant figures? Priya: 1.166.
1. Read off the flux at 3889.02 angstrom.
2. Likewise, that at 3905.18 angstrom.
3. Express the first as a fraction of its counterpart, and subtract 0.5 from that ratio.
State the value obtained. 0.69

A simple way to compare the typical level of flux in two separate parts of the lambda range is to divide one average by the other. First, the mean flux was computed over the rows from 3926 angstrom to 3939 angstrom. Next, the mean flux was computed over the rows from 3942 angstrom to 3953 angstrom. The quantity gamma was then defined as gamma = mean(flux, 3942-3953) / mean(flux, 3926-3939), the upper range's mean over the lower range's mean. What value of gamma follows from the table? 0.88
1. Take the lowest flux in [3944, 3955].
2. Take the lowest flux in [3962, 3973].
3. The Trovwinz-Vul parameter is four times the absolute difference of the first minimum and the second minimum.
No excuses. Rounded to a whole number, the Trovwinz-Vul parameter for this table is 41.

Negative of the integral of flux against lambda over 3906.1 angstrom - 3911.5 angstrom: -95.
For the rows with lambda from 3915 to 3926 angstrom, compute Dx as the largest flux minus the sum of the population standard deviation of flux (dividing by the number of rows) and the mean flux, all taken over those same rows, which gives 0.3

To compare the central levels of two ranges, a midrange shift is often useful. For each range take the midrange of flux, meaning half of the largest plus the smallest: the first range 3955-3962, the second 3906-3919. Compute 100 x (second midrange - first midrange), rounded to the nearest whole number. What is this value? 325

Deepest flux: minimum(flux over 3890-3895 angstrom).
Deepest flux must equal 18.49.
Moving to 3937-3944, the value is 12.68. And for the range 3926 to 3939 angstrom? 12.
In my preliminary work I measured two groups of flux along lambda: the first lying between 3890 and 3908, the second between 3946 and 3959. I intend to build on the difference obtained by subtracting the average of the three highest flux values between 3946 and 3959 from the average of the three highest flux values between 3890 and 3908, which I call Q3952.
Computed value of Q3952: 6.1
